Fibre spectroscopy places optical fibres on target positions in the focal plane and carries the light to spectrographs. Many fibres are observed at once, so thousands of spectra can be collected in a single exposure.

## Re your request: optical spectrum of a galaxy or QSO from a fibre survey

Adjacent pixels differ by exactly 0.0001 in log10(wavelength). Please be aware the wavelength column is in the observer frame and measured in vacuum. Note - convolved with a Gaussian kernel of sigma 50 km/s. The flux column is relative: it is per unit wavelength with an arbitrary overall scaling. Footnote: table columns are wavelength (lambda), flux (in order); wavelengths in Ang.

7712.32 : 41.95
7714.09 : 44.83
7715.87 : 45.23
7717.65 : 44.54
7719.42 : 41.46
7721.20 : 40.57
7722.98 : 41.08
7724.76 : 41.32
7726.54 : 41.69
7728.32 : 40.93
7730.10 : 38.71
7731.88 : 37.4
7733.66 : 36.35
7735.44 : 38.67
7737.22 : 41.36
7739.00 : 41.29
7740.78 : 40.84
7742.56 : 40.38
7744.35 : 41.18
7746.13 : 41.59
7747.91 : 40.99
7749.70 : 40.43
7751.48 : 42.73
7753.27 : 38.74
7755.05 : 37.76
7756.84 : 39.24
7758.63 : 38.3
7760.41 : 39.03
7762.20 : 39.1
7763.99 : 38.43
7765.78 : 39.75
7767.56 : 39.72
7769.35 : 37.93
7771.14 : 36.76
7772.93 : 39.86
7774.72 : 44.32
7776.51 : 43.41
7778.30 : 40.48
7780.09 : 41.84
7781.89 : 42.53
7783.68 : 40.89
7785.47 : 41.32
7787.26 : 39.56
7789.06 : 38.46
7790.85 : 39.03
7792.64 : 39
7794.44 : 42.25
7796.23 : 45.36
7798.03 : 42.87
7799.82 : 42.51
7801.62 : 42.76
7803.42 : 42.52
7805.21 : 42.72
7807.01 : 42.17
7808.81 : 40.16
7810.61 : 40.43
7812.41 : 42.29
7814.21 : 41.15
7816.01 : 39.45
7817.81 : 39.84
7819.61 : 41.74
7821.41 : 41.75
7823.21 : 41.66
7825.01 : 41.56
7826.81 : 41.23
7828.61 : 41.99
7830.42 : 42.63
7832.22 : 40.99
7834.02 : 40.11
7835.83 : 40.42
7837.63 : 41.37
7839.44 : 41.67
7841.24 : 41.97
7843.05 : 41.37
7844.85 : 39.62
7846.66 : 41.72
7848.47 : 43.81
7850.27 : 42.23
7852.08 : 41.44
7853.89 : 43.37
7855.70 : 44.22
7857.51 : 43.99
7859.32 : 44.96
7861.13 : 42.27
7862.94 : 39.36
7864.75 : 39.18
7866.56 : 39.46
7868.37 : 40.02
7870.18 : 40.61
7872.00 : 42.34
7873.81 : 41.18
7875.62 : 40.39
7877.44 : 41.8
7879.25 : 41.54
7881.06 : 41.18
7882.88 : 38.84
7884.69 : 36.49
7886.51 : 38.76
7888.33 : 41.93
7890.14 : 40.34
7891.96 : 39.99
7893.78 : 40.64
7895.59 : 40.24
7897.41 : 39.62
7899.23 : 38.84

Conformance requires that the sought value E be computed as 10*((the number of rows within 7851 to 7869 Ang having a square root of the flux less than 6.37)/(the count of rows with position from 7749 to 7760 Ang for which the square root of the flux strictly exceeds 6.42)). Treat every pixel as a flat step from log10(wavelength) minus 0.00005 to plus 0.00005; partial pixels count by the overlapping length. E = 40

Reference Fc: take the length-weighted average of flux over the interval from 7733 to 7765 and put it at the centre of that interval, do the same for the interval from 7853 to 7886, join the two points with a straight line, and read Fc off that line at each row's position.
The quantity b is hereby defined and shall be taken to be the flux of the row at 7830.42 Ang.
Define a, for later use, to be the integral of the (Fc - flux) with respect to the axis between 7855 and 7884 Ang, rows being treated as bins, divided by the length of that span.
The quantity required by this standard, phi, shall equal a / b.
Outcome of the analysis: -0.003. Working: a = -0.13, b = 42.63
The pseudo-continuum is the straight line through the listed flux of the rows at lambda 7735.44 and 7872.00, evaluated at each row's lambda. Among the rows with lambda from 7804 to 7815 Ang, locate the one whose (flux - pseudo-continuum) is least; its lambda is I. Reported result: 7808.81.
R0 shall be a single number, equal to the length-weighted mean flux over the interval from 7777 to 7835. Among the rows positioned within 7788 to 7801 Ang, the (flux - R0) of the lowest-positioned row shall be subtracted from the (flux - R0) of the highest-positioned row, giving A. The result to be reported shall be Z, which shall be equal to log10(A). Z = 0.61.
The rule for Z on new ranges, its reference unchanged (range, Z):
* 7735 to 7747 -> 0.47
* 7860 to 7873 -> -1.15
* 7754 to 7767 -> 0.30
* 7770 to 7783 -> 0.76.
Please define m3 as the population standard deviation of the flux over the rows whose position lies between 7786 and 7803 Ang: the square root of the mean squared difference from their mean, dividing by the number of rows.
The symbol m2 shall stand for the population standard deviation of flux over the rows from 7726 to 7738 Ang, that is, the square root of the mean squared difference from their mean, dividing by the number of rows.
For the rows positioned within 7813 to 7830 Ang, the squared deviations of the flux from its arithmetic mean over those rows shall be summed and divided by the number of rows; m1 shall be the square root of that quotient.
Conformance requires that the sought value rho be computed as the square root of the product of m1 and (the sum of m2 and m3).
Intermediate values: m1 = 0.85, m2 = 1.91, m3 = 2.2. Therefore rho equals 1.87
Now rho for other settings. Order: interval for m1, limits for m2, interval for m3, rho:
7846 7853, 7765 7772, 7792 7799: 1.80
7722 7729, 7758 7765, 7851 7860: 0.67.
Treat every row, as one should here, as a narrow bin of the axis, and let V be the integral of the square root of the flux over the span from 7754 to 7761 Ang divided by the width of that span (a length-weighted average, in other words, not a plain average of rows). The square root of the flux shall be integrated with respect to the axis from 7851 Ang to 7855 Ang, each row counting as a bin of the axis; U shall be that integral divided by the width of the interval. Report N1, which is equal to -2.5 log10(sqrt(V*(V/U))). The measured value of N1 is -0.97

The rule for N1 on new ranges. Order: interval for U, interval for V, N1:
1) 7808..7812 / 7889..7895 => -1.00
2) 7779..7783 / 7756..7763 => -0.97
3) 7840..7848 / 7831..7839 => -1.00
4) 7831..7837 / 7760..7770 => -0.98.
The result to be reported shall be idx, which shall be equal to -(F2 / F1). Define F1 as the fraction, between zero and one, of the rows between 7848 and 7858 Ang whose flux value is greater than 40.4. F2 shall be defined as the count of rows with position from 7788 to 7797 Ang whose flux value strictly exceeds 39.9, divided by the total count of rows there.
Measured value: -0.4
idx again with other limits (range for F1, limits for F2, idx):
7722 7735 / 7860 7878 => -1.2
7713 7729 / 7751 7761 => -0.2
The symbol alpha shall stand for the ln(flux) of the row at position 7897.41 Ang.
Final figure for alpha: 3.68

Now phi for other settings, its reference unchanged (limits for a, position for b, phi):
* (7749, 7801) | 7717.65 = -0.007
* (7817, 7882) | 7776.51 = -0.014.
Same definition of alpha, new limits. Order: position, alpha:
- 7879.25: 3.73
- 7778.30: 3.70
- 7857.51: 3.78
